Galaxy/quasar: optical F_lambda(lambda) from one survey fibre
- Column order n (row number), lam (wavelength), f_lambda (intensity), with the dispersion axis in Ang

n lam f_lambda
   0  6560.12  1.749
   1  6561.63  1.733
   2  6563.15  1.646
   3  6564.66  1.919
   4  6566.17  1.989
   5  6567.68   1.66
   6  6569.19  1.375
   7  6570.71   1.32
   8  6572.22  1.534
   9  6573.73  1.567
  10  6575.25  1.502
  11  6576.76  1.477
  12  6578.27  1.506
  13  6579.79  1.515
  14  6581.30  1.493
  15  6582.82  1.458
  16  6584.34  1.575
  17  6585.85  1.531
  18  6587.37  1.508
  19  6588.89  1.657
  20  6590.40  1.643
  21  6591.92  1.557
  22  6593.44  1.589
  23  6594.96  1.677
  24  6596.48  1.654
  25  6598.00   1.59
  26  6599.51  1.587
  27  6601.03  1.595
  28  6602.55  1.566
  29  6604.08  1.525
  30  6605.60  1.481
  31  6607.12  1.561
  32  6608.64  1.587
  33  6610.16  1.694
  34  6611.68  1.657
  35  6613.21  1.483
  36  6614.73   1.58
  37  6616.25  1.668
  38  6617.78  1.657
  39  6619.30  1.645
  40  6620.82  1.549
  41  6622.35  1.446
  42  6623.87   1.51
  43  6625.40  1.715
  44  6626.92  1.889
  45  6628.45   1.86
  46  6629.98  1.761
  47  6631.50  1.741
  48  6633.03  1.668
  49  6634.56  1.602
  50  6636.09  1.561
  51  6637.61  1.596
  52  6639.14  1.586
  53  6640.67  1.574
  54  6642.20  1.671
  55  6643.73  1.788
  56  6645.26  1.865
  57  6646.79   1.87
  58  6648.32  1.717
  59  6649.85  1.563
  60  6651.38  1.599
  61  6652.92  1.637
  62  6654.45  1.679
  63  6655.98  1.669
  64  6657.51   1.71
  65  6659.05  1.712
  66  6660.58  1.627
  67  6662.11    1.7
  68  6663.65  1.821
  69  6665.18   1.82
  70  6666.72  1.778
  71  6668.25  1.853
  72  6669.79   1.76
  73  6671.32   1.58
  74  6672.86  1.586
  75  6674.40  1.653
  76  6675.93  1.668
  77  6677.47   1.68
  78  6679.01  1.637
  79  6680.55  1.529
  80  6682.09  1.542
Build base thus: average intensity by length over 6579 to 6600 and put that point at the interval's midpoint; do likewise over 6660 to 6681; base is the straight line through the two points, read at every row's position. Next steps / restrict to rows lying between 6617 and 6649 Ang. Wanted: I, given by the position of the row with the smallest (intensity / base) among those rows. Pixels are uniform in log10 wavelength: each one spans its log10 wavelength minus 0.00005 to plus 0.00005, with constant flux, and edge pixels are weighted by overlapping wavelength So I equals 6622.35 Ang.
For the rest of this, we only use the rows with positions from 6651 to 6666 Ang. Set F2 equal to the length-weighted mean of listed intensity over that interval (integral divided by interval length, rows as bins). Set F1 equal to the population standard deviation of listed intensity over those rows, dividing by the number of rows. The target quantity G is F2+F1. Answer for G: 1.77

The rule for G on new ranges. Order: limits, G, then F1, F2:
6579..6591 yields 1.61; 0.067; 1.55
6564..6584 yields 1.75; 0.185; 1.56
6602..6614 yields 1.64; 0.071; 1.57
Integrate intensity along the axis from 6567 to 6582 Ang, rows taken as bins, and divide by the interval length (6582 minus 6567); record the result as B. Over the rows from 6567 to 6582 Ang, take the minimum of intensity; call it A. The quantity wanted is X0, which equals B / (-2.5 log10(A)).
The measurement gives -5.0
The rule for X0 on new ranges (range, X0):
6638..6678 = -3.5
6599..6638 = -4.1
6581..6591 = -3.8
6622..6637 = -4.2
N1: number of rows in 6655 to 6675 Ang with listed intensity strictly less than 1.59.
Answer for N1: 2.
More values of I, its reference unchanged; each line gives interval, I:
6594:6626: 6622.35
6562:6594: 6570.71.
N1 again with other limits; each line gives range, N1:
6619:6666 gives 7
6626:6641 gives 3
